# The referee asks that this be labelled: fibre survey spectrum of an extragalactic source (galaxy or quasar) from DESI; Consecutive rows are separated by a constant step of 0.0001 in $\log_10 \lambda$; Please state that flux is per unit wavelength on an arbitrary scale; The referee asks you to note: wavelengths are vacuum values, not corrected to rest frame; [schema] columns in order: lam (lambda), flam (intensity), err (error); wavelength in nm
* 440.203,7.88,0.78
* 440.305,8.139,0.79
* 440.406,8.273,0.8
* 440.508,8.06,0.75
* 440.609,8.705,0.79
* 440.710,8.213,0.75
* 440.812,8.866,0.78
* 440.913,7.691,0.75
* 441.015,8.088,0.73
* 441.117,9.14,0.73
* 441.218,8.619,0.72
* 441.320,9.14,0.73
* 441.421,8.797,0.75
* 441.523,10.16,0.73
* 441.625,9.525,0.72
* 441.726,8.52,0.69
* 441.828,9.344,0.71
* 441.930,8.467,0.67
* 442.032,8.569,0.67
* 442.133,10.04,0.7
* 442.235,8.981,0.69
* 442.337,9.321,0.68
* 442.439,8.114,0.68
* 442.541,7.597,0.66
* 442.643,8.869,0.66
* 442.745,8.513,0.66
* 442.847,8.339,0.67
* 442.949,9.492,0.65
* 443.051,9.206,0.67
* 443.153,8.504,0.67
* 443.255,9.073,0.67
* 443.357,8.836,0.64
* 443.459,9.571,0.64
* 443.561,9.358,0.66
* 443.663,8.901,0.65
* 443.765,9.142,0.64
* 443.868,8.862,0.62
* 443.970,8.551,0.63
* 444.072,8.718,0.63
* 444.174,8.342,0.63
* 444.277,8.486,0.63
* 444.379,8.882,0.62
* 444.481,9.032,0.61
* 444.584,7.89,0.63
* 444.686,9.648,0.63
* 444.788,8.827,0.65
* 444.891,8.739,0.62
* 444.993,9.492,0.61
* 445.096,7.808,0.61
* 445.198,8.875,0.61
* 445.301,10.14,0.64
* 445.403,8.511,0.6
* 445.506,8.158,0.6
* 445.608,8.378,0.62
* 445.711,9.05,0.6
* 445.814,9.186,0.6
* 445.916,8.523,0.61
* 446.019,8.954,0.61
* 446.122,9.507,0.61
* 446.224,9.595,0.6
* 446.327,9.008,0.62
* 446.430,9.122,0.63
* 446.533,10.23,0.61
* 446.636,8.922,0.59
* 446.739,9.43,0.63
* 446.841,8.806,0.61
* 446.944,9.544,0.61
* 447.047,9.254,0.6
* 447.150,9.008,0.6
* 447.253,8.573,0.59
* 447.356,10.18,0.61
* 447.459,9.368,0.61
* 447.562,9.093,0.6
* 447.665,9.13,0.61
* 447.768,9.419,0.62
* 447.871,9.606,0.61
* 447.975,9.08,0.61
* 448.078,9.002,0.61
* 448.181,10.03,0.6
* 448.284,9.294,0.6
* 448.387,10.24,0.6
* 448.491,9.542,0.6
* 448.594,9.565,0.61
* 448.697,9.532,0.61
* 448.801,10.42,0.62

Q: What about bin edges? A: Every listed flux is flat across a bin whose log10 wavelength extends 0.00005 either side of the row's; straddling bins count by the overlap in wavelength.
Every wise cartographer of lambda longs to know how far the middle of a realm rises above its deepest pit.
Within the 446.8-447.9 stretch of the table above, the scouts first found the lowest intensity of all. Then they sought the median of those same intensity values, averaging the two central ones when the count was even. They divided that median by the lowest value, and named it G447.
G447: 1.08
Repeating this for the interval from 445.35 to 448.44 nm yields 1.12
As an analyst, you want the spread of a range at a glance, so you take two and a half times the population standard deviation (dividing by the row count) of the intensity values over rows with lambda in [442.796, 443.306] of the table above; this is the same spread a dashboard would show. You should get 1.1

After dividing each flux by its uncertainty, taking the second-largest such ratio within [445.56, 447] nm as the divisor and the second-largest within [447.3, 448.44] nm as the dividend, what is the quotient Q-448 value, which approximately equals 1.05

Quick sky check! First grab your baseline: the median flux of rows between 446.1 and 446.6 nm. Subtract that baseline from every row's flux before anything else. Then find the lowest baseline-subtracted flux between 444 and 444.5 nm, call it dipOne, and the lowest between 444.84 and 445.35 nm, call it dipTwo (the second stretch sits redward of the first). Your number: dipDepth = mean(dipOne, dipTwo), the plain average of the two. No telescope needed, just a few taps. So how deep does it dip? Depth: -1.4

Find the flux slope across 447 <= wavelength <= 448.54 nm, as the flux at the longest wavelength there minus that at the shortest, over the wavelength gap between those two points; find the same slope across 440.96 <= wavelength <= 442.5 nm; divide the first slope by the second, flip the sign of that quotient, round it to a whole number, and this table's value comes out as -11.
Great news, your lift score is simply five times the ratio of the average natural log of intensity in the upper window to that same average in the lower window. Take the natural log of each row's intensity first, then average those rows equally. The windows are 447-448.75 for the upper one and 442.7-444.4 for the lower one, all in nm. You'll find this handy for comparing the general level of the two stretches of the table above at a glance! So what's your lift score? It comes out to 5.13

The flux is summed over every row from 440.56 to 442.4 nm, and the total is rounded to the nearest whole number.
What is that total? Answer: 160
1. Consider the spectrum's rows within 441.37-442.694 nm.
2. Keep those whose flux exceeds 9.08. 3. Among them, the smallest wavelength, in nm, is 441.523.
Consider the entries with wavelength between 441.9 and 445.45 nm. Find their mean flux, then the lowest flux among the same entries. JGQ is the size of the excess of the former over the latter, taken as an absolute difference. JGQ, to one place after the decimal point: 1.3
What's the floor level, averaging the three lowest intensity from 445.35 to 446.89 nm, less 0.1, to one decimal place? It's 8.2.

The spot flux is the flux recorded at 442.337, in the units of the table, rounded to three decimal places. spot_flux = 9.321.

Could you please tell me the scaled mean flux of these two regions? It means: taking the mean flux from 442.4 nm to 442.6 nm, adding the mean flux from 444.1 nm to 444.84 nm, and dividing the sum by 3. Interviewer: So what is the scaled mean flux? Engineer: 5.53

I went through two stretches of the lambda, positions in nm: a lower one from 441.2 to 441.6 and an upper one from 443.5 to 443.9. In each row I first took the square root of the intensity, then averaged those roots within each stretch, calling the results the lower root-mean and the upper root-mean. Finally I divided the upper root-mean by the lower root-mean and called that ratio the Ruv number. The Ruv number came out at 0.99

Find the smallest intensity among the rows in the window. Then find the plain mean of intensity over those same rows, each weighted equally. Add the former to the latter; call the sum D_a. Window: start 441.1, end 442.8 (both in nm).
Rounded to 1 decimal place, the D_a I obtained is 16.5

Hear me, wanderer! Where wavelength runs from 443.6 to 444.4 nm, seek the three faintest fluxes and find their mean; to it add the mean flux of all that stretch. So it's 17.2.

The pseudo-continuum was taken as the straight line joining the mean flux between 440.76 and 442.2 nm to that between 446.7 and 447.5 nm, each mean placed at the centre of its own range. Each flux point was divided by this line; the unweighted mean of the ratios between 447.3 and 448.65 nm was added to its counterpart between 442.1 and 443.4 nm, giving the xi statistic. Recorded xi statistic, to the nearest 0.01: 2.00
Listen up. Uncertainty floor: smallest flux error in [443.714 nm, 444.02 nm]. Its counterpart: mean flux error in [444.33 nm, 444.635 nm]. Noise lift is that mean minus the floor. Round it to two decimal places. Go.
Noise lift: 0.00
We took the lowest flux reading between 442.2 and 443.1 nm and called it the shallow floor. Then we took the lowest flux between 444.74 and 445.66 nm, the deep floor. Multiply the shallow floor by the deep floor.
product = 59.3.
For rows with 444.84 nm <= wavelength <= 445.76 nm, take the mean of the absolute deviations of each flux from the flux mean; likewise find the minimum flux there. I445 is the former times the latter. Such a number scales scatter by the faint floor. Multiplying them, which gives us 4.13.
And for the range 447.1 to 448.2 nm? 3.14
